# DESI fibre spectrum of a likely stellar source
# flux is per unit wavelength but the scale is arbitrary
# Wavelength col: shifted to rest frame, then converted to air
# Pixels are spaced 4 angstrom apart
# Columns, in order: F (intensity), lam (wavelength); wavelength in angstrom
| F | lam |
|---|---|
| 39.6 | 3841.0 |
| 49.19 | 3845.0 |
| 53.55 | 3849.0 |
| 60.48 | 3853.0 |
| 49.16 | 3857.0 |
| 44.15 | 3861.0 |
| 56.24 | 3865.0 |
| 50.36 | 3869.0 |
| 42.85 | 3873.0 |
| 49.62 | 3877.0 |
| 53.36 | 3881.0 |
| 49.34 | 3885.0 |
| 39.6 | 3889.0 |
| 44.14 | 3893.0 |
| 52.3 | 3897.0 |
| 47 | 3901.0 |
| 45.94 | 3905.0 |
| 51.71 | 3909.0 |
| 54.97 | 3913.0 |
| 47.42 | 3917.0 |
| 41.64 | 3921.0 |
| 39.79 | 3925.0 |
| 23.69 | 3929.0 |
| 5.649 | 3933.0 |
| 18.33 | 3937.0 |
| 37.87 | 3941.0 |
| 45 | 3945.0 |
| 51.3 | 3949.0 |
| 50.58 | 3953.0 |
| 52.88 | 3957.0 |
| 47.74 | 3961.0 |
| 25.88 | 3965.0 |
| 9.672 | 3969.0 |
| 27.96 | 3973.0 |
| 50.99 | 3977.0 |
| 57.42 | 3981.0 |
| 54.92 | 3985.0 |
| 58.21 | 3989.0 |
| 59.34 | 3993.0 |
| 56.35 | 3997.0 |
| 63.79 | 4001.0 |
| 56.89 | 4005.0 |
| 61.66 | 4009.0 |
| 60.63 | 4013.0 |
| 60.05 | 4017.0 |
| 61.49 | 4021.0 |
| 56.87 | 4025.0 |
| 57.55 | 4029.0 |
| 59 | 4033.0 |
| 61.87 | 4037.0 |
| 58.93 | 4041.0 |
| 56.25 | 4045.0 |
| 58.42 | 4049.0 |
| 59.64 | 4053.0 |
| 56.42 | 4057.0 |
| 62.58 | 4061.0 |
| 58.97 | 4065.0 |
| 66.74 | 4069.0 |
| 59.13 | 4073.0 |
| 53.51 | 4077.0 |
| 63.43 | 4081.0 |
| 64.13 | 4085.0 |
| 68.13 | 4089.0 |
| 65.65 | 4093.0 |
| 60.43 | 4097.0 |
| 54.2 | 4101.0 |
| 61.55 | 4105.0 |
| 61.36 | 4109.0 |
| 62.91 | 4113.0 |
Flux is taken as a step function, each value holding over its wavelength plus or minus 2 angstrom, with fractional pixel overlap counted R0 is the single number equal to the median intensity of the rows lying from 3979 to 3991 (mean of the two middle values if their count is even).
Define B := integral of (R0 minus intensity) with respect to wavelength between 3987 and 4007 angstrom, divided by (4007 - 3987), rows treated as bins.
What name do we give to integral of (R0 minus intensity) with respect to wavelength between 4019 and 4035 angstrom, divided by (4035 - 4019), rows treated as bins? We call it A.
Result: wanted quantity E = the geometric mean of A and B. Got 1.4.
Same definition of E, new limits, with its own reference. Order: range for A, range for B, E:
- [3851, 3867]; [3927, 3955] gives 10.9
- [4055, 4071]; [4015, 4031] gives 2.4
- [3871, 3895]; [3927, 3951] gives 17.2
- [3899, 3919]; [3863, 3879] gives 7.8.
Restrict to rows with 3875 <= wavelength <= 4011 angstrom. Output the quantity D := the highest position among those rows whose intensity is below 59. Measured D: 4005.0 angstrom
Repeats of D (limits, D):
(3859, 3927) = 3925.0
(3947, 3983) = 3981.0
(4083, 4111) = 4101.0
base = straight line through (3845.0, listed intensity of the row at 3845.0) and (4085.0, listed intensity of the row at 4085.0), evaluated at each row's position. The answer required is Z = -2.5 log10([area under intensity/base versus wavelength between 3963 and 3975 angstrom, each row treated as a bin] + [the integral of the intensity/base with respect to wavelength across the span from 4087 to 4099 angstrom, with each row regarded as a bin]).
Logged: -3.04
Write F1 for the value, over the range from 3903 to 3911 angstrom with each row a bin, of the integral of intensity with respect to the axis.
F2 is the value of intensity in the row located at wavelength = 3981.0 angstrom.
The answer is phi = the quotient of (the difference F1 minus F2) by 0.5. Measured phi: 666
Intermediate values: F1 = 391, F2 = 57.42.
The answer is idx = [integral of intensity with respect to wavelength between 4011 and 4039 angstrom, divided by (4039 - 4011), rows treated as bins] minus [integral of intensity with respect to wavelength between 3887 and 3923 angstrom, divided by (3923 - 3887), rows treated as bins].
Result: 12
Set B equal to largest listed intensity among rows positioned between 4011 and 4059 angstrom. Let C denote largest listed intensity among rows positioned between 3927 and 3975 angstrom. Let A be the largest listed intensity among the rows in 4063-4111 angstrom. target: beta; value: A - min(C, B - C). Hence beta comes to 59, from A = 68.13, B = 61.87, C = 52.88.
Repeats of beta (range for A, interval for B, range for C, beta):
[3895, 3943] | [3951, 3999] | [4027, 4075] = 62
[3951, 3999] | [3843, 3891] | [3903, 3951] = 54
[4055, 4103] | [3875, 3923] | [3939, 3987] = 71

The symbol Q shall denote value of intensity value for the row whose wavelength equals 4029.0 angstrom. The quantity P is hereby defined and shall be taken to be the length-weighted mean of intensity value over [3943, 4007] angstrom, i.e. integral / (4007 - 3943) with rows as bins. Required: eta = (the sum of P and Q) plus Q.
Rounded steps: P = 48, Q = 57.55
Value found 163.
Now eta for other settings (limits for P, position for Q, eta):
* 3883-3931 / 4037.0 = 169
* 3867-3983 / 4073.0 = 160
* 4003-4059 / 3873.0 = 145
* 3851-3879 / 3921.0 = 134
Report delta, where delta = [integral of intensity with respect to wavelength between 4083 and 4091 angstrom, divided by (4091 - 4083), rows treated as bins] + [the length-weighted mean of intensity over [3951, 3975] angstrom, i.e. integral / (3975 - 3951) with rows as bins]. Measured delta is 102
